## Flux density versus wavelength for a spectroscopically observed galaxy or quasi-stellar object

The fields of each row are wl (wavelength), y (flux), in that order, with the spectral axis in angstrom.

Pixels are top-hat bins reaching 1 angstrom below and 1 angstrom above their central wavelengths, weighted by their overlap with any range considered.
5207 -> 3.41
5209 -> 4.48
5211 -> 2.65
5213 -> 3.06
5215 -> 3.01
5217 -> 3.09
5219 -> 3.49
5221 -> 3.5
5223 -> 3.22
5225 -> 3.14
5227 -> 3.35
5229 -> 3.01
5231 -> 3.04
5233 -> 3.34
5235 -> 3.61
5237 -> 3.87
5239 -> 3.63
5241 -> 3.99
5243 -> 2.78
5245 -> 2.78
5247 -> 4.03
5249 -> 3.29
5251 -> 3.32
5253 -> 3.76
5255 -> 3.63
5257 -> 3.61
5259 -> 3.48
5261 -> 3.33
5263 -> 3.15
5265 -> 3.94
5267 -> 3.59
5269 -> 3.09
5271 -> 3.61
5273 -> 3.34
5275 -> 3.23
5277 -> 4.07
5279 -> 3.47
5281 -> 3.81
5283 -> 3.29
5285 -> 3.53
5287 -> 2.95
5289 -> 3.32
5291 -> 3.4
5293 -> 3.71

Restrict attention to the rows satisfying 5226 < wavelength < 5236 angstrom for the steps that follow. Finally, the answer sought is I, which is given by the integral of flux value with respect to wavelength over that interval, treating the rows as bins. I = 33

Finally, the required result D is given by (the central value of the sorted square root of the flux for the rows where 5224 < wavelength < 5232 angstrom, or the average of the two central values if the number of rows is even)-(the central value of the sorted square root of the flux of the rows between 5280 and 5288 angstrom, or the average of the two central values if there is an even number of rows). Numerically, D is -0.089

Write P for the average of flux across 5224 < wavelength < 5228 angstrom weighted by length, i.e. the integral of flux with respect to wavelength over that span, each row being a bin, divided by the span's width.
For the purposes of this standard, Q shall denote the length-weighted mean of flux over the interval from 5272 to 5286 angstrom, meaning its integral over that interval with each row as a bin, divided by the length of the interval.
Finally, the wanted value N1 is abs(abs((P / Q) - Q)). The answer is 2.62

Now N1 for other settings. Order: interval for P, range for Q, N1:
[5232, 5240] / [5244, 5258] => 2.45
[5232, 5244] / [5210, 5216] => 1.69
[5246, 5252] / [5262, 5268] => 2.56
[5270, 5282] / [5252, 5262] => 2.55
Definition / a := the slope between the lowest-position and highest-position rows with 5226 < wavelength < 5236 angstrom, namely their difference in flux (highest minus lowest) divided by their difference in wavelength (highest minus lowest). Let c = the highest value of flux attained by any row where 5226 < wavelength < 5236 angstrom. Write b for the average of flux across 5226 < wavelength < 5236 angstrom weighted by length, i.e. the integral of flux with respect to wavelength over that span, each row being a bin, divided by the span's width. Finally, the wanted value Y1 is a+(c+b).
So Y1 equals 6.9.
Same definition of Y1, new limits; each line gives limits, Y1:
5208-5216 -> 7.5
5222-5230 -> 6.5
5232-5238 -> 7.6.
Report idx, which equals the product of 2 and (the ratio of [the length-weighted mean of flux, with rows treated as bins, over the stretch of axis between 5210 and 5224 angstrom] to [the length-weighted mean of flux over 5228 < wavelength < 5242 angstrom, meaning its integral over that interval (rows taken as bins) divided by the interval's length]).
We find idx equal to 1.80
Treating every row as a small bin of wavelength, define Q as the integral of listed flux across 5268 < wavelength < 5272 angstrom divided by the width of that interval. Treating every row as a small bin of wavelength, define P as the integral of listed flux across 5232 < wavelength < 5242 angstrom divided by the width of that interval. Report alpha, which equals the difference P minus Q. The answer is 0.3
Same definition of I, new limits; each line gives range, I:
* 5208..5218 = 33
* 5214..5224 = 33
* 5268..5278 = 35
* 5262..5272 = 35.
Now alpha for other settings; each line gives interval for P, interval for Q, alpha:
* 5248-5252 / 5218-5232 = 0.1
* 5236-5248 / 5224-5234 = 0.3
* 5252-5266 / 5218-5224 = 0.2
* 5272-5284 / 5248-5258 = 0.0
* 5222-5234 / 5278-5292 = -0.2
